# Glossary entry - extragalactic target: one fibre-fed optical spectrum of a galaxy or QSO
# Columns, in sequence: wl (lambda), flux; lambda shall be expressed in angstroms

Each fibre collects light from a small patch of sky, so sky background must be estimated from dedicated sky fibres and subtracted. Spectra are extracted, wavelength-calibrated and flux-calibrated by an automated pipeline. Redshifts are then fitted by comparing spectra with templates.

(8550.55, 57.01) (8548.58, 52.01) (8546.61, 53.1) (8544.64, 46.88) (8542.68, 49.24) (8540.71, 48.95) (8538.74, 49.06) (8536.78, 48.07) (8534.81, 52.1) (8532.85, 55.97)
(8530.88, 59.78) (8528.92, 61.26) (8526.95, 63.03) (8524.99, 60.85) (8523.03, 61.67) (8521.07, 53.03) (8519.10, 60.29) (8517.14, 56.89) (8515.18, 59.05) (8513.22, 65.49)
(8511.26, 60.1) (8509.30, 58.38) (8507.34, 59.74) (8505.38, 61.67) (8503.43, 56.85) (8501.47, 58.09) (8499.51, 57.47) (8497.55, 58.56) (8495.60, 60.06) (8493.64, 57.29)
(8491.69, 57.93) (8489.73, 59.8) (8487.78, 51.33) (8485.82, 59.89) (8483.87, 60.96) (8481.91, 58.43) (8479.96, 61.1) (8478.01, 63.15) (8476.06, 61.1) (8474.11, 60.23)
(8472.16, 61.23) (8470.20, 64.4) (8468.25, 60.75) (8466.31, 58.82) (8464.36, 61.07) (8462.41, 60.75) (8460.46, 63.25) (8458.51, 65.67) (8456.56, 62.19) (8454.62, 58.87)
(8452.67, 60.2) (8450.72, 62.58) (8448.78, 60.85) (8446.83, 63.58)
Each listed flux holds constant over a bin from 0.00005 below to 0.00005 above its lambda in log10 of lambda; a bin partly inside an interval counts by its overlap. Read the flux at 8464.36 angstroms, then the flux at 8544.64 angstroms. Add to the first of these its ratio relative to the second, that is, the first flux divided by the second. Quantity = 62.4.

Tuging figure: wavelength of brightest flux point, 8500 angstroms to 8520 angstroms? 8513.22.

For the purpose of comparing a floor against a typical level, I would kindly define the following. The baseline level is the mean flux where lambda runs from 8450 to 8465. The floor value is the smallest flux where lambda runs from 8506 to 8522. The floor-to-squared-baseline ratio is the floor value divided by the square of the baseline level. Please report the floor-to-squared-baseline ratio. 0.0139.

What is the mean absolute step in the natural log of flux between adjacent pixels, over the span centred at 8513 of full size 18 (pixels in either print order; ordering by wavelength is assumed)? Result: 0.062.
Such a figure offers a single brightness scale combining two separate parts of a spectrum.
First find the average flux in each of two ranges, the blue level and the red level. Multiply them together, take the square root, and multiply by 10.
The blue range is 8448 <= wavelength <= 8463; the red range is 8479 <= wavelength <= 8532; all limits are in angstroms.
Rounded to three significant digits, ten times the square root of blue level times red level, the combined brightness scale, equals 605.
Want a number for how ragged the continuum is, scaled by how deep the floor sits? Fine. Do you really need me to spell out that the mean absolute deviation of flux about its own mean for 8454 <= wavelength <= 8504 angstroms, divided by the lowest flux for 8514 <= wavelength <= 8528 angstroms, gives 0.038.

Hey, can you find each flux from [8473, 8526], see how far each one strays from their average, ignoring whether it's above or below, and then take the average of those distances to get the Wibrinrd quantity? 2.0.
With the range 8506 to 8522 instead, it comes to 2.3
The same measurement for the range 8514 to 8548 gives 4.9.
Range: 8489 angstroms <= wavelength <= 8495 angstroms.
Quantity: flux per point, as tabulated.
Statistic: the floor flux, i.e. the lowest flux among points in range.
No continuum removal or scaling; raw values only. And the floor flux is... 57.29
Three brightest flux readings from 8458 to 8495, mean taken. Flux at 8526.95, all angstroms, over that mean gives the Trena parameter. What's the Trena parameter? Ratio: 0.98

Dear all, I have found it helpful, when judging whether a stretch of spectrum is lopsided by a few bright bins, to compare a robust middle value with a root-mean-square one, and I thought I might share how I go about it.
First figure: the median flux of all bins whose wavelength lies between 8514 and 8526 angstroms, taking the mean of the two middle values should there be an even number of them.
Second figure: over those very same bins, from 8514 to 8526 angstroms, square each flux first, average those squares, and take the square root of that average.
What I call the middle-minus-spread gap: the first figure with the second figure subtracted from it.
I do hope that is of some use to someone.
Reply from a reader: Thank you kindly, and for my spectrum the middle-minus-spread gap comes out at 1.0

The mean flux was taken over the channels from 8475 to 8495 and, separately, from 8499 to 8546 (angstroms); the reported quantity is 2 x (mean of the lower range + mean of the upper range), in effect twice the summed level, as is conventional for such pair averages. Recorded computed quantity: 232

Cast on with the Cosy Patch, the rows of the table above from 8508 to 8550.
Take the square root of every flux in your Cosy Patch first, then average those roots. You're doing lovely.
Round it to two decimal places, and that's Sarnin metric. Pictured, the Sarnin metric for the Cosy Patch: 7.47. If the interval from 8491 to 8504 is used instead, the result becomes 7.62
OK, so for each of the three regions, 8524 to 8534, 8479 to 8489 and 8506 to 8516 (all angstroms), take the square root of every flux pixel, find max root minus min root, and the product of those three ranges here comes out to 0.13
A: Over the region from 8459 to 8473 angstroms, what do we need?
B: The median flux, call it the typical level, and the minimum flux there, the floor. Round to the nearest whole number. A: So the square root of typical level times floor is 60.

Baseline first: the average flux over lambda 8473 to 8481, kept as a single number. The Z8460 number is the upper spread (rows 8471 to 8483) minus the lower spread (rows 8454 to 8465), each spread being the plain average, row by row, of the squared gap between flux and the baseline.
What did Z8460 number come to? -3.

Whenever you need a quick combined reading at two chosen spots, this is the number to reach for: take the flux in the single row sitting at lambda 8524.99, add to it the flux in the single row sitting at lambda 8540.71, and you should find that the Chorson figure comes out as 110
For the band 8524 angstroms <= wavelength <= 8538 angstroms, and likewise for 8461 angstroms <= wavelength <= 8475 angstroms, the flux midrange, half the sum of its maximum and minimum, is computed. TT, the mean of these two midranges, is 58.6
